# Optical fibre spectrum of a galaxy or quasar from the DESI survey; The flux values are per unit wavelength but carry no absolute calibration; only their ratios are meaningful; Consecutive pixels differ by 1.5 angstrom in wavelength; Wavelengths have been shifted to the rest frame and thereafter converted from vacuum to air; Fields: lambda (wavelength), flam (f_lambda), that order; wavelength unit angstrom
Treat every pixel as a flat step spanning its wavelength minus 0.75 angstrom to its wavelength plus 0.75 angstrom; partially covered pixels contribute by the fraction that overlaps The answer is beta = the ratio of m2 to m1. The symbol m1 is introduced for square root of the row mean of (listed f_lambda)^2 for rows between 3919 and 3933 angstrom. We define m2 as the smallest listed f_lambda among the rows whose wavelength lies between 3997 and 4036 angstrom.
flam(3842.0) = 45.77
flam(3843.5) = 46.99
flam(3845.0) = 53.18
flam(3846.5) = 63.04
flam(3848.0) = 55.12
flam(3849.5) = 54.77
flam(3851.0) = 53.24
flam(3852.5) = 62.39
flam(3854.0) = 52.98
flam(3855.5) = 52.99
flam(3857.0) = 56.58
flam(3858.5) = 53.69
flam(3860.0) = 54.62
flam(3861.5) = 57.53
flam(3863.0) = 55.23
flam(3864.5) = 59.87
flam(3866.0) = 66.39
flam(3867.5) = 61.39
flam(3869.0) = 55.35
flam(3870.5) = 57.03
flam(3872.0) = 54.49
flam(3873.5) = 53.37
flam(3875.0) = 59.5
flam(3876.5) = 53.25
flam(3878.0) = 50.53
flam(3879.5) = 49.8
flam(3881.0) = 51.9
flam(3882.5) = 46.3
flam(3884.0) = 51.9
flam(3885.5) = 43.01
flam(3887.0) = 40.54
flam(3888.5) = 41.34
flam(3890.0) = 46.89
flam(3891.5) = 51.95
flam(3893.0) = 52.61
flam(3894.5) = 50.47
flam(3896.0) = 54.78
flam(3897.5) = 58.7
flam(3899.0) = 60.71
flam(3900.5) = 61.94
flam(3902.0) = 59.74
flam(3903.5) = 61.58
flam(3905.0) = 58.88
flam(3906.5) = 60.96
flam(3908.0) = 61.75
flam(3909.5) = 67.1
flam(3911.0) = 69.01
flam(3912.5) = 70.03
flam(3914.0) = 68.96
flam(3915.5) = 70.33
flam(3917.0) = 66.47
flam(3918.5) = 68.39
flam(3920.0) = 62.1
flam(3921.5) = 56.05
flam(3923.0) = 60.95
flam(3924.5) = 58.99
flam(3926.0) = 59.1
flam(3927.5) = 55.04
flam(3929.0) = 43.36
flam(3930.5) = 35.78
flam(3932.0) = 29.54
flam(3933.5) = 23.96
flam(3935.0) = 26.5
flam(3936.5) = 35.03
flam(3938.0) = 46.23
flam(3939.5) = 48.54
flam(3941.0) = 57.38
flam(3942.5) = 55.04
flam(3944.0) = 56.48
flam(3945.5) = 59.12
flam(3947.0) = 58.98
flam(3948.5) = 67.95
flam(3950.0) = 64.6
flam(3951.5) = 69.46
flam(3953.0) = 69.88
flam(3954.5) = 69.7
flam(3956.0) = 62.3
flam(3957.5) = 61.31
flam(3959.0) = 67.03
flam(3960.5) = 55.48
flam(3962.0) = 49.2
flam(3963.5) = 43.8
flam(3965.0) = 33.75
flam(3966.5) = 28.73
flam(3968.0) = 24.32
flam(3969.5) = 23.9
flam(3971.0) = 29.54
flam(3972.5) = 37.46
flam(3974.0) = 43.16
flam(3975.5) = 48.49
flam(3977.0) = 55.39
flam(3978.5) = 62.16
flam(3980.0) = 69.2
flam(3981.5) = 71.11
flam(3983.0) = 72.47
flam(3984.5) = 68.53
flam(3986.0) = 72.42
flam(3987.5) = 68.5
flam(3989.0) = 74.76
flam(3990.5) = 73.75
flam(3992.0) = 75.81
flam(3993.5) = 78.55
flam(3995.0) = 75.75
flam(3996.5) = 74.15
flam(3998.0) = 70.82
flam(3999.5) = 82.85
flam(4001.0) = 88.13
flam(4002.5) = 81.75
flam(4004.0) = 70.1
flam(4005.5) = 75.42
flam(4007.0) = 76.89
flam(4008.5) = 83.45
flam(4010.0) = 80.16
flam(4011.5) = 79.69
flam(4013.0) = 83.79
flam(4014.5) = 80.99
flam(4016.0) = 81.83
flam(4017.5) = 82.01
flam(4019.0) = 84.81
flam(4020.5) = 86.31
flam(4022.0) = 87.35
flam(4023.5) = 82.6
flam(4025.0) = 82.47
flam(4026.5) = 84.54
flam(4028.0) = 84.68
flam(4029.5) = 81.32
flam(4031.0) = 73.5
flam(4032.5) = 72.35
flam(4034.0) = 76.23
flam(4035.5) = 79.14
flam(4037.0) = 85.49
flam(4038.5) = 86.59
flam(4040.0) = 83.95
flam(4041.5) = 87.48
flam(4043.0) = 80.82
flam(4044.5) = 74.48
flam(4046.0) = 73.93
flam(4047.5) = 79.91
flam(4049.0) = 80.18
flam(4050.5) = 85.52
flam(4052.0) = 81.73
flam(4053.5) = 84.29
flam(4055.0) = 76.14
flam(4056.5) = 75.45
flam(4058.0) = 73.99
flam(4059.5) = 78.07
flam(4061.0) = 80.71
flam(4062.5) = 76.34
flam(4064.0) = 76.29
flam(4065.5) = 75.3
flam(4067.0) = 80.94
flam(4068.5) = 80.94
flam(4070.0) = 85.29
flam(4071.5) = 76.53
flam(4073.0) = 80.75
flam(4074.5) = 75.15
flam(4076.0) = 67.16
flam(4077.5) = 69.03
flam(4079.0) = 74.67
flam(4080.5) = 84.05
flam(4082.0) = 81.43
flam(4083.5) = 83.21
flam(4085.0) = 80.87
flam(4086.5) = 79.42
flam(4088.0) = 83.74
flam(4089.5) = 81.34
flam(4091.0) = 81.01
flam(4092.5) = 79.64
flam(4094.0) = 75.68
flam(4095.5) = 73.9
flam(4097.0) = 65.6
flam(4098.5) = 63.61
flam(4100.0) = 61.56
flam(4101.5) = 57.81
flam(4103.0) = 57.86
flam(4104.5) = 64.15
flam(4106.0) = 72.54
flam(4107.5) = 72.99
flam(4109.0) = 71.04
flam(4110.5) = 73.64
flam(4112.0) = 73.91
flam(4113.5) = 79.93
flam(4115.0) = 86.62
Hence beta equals 1.3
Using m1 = 52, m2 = 70.1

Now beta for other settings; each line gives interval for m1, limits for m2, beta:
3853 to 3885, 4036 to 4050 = 1.3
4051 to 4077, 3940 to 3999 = 0.3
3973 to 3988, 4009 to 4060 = 1.1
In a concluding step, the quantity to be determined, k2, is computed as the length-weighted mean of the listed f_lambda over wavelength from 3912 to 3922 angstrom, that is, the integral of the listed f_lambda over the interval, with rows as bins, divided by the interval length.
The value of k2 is 66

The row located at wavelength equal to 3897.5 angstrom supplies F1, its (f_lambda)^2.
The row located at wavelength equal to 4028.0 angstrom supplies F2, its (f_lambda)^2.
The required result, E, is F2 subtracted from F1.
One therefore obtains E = -3725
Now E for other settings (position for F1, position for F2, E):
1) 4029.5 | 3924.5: 3133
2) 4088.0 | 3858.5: 4130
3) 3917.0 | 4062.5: -1410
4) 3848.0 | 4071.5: -2819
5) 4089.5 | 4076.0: 2106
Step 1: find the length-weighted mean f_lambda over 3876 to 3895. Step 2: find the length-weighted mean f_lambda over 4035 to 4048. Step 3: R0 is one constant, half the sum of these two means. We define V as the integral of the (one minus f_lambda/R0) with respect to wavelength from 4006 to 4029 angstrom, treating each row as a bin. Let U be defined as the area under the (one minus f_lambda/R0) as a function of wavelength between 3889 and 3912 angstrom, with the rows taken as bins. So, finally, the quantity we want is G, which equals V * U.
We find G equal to -14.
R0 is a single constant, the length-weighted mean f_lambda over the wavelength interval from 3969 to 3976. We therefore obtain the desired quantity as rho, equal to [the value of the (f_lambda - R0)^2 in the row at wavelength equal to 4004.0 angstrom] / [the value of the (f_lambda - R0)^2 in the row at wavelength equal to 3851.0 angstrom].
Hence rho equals 4.0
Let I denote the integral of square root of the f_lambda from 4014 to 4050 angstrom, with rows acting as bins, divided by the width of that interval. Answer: 9.0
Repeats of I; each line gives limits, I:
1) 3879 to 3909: 7.3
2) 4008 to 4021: 9.1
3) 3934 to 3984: 7.1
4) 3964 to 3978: 6.0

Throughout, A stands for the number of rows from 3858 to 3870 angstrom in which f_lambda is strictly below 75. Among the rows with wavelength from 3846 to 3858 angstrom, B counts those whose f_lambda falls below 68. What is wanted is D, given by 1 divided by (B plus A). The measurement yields 0.06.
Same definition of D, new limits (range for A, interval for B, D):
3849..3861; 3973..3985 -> 0.08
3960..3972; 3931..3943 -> 0.06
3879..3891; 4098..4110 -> 0.08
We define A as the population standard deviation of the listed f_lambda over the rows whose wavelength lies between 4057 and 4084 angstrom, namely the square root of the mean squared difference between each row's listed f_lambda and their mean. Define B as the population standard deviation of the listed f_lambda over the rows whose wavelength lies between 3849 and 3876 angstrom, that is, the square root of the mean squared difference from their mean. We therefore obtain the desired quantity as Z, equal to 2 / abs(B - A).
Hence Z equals 1.84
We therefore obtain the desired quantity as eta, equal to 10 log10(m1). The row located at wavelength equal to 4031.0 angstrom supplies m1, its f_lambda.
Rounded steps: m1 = 73.5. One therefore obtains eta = 18.66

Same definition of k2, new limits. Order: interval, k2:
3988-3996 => 75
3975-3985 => 64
